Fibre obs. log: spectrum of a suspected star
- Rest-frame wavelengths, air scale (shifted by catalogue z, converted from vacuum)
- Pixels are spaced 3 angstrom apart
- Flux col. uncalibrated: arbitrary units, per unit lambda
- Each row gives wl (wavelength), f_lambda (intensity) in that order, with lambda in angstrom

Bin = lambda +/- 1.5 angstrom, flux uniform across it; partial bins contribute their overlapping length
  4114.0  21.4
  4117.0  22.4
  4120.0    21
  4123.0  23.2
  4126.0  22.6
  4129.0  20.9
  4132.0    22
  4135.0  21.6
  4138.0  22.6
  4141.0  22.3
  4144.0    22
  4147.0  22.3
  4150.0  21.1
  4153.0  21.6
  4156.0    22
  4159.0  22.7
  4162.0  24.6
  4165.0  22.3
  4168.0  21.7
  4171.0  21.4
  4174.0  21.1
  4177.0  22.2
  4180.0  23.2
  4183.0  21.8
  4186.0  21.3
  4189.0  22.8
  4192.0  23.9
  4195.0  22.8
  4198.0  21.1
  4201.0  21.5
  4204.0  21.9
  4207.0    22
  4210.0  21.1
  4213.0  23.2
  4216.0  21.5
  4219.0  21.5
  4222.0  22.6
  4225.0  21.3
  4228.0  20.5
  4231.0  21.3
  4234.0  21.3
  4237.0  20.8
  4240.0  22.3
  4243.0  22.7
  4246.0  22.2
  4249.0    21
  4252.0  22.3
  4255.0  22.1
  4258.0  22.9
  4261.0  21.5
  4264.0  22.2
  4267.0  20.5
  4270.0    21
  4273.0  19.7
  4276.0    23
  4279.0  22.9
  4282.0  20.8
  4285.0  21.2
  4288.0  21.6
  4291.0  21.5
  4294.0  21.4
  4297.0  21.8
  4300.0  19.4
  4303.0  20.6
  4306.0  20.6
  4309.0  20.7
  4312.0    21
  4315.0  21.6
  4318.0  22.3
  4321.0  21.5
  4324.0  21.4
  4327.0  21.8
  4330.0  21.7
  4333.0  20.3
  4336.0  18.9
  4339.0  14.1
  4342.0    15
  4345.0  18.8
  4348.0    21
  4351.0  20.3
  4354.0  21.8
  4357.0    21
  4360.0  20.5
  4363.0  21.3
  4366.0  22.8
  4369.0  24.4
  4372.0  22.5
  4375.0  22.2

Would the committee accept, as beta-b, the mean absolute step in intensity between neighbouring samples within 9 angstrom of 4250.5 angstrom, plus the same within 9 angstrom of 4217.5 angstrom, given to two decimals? 2.04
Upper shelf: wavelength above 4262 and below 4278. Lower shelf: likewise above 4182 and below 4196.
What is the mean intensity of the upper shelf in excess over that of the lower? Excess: -1.2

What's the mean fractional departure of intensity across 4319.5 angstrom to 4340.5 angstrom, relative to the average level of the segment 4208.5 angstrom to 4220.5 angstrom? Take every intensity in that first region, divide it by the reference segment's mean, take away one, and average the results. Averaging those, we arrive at -0.086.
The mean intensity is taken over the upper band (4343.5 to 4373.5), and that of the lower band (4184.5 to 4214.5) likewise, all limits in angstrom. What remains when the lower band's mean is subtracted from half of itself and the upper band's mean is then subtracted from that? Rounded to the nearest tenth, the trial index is -32.5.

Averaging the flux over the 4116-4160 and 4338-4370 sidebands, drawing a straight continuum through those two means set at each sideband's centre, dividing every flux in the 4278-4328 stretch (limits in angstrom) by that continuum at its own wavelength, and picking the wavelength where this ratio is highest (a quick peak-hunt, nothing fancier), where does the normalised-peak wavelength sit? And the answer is 4279.0 angstrom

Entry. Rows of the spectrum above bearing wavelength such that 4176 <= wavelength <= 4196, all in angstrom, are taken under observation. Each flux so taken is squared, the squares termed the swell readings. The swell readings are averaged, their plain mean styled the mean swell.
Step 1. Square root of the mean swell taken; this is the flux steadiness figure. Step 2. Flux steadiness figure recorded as 22.6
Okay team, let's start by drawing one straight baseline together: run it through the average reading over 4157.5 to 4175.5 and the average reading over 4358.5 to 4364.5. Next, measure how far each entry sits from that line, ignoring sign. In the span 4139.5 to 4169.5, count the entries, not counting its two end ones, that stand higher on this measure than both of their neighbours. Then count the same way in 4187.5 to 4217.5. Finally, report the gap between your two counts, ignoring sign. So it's 0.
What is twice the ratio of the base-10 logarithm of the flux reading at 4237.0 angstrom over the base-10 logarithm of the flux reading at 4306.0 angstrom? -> 2.01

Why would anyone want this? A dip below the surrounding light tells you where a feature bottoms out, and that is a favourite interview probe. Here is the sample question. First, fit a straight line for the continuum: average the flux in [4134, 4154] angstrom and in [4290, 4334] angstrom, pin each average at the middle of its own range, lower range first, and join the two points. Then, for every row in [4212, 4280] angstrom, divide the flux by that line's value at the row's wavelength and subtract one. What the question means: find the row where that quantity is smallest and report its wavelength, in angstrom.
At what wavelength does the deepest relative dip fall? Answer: 4273.0 angstrom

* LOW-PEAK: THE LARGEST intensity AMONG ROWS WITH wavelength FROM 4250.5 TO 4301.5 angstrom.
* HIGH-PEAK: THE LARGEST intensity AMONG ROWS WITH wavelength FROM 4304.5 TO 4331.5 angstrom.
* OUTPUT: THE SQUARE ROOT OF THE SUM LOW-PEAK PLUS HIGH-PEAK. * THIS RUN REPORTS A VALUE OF 6.73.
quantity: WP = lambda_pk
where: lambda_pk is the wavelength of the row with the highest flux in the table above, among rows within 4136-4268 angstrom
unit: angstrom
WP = 4162.0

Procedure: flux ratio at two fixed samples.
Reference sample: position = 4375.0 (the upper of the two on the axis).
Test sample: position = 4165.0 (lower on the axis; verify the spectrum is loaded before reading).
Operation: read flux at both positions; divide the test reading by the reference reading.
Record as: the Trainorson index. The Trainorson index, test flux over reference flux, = 1.00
